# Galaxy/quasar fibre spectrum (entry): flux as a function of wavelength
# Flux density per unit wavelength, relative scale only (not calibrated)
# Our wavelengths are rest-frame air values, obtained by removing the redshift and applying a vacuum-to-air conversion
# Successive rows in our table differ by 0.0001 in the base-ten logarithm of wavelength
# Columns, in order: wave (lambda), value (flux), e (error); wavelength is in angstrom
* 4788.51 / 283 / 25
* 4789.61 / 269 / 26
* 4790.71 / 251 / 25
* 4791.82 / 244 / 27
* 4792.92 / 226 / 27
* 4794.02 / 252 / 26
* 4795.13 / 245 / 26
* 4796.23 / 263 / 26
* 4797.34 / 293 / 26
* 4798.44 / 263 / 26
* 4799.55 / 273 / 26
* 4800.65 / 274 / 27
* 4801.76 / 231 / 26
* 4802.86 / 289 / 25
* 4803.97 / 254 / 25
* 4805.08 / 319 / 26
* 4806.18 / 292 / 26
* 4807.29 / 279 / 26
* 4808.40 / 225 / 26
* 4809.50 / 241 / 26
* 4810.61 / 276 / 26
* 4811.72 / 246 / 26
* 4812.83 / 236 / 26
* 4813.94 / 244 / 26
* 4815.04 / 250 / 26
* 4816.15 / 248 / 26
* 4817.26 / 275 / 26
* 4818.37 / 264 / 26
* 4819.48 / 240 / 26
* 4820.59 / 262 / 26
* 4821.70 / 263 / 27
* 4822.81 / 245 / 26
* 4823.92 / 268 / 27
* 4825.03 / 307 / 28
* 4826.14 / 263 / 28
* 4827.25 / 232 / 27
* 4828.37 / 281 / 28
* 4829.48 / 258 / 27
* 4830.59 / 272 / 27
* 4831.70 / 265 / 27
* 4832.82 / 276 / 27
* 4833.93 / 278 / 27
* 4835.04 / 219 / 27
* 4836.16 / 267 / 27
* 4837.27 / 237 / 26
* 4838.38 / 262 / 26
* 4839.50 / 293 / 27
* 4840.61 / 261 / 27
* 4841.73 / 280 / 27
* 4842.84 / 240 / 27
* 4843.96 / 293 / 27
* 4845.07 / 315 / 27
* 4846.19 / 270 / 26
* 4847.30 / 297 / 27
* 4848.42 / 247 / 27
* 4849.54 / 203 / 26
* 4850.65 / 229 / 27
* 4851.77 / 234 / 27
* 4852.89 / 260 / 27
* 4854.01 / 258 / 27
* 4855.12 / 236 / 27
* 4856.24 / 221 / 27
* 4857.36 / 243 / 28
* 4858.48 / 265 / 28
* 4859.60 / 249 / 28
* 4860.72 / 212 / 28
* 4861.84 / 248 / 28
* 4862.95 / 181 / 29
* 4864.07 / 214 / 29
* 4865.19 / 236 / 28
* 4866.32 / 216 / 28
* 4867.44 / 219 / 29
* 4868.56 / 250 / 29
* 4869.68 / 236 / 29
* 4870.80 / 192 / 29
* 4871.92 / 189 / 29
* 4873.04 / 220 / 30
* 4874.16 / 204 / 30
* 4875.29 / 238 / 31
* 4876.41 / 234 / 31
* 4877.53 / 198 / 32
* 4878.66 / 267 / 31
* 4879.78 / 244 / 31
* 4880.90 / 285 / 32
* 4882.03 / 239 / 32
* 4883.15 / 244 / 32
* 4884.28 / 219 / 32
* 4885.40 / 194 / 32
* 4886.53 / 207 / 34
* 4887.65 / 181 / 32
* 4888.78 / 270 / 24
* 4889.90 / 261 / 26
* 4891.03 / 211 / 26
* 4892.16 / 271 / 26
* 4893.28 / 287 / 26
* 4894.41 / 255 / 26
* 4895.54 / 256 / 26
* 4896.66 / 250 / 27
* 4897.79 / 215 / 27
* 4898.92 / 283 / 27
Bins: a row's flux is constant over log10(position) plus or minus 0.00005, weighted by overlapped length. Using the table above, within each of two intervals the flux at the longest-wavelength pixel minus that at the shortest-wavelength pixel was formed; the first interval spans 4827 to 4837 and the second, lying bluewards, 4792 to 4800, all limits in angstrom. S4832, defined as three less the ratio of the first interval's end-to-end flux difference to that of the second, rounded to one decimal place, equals 2.3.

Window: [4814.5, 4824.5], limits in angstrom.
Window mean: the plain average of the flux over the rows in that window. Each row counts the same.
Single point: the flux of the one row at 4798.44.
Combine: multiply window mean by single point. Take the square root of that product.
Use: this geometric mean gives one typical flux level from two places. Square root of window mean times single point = 260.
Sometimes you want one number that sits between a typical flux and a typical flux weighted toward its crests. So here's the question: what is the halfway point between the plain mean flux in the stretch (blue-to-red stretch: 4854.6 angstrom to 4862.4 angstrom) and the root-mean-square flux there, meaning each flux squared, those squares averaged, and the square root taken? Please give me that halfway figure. 239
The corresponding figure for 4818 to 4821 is 255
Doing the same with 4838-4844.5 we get 272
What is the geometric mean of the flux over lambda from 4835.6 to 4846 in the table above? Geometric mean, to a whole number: 271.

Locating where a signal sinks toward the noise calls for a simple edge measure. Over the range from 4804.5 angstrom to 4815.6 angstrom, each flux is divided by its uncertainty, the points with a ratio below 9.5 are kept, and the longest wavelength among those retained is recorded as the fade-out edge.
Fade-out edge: 4813.94 angstrom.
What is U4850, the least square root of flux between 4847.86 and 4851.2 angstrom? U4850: 14.25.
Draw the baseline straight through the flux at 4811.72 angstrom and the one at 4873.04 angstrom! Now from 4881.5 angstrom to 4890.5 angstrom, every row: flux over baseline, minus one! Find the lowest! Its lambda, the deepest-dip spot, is 4887.65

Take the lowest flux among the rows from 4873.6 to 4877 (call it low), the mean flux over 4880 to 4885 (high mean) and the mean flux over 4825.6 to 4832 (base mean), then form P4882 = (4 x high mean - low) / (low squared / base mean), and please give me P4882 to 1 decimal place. 4.9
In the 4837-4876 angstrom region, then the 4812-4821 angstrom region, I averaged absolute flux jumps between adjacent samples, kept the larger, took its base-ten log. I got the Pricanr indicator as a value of 1.44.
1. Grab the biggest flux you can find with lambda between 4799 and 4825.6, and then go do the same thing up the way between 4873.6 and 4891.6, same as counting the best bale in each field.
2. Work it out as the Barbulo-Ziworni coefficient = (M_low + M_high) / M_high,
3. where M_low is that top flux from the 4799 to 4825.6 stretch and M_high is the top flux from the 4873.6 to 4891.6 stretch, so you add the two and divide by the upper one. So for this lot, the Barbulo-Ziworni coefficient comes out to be 2.12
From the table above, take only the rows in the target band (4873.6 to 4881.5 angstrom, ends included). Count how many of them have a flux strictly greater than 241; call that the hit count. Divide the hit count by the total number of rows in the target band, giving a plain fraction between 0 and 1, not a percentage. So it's 0.43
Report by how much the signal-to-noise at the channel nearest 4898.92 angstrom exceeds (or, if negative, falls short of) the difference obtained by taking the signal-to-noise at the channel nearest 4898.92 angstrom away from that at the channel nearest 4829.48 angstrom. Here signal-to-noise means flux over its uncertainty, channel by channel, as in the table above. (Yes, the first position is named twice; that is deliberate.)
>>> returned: 11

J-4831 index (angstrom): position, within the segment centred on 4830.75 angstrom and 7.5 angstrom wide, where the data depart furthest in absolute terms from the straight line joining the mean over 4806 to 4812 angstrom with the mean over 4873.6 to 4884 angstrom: 4828.37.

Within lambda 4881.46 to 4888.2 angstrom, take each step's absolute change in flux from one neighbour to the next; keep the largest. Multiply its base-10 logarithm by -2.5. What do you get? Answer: -3.54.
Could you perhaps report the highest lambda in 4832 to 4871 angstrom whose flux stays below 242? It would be 4870.80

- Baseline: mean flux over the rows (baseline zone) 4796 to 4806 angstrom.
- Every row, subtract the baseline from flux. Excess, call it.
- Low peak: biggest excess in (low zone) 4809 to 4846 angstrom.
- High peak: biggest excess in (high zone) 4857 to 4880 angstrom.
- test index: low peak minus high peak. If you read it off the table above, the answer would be 48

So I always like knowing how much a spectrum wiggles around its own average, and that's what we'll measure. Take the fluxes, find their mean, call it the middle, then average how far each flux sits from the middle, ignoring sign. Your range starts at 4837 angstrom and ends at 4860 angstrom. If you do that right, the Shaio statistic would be 22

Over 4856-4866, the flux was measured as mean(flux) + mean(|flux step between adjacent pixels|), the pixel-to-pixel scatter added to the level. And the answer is 262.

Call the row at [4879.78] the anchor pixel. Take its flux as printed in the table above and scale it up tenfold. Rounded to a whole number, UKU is 2440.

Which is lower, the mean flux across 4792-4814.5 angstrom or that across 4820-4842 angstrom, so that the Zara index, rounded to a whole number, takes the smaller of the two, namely 261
